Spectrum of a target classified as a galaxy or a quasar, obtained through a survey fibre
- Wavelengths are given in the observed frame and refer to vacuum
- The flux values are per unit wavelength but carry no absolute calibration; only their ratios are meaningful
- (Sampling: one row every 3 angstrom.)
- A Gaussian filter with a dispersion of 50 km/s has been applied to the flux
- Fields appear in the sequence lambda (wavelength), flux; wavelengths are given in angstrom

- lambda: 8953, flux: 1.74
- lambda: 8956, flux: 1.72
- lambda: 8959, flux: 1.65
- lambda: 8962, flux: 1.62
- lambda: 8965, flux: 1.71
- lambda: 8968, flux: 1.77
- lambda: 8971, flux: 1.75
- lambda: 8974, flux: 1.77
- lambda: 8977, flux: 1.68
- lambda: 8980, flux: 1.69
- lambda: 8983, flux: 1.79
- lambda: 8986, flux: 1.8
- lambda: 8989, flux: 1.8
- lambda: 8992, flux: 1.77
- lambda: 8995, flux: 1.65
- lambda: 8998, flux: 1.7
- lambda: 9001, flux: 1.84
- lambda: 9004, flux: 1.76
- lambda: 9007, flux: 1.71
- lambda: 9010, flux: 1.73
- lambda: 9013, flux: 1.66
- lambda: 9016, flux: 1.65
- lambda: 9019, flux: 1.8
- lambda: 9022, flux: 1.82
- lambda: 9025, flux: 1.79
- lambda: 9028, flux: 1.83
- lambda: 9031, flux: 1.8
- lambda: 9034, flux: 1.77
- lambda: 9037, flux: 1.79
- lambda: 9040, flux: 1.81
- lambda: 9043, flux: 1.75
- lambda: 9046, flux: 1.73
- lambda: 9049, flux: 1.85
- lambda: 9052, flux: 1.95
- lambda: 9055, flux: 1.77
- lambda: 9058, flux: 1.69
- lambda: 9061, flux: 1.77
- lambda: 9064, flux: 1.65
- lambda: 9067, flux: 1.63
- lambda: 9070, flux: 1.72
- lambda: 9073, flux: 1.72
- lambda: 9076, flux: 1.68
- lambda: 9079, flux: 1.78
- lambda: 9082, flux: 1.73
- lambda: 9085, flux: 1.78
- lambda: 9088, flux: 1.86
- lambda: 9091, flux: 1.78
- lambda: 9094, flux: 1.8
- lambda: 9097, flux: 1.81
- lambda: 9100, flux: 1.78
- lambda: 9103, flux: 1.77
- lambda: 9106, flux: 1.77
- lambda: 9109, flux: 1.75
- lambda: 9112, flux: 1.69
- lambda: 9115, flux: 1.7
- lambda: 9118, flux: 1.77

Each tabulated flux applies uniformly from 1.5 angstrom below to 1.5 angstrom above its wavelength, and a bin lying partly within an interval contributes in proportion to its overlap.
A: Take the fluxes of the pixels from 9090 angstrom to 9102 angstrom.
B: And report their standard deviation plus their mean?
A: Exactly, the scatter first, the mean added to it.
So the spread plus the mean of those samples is 1.81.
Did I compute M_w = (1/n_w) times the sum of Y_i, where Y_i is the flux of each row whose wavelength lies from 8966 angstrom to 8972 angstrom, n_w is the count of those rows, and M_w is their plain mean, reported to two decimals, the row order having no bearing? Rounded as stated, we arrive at 1.76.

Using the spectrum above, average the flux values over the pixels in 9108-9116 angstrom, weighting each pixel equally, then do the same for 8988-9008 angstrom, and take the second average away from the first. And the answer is -0.03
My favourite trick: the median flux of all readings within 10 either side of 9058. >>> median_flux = 1.77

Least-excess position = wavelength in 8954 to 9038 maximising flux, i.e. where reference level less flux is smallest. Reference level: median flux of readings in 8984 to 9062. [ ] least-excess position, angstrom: 9001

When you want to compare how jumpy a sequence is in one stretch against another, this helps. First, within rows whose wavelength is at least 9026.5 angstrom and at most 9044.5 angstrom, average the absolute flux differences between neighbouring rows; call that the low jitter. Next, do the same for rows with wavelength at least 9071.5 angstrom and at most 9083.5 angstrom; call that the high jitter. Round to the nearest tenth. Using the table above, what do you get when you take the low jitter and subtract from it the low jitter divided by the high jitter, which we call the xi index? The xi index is -0.5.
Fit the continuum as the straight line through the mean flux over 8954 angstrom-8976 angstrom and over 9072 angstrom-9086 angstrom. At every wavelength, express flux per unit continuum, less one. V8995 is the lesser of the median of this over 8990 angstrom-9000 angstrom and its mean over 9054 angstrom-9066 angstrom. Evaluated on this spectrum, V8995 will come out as -0.012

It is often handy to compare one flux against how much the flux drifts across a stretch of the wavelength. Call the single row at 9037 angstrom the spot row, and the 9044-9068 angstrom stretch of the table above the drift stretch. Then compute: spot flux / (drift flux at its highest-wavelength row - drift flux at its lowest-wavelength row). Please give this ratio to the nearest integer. -18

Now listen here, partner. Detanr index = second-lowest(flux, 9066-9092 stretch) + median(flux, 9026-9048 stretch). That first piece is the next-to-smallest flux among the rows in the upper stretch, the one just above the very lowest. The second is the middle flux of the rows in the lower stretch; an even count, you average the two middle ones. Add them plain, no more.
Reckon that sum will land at 3.47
